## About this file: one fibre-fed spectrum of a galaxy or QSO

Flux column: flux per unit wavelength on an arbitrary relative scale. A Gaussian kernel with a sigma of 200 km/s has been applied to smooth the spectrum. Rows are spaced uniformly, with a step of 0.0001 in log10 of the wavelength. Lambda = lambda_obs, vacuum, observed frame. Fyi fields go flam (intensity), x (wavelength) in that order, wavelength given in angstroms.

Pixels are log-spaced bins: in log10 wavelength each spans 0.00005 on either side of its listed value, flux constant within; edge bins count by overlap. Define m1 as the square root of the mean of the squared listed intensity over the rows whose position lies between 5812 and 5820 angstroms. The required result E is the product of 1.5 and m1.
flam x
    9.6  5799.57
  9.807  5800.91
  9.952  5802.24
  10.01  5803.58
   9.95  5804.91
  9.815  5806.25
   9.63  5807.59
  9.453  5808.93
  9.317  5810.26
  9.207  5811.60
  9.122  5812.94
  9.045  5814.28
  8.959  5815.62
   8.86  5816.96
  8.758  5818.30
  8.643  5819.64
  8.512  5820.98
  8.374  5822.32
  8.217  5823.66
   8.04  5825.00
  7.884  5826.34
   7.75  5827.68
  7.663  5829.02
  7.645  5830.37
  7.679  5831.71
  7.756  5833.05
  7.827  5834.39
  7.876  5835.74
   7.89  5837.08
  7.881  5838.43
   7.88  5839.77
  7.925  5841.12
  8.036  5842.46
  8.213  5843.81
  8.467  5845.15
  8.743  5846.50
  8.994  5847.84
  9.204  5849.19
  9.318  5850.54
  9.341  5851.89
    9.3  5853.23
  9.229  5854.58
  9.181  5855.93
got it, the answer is 13.3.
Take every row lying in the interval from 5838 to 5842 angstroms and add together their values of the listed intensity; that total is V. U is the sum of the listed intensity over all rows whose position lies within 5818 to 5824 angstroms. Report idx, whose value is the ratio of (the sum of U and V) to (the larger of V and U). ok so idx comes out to 1.56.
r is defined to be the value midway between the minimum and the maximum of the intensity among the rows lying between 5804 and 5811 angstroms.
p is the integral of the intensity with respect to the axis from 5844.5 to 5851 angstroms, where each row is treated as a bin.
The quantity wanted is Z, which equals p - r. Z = 48.4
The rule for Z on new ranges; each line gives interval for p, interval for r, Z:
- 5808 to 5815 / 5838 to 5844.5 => 56.6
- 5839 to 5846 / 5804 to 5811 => 47.2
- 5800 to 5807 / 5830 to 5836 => 61.5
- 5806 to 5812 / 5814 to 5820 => 48.0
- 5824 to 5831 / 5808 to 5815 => 45.5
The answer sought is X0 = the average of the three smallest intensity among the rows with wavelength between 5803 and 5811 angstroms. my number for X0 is 9.47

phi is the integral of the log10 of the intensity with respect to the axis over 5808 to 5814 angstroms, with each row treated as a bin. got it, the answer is 5.8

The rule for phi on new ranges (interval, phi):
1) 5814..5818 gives 3.8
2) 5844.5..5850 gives 5.2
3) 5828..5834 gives 5.3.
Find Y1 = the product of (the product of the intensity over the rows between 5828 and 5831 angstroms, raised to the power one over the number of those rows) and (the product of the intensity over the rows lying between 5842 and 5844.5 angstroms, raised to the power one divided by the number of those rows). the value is 62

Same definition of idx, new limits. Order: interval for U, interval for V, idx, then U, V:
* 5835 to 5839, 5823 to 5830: 1.60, 23.6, 40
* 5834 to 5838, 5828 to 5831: 1.65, 23.6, 15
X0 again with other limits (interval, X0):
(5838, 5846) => 7.90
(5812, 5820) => 8.75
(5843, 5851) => 8.47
